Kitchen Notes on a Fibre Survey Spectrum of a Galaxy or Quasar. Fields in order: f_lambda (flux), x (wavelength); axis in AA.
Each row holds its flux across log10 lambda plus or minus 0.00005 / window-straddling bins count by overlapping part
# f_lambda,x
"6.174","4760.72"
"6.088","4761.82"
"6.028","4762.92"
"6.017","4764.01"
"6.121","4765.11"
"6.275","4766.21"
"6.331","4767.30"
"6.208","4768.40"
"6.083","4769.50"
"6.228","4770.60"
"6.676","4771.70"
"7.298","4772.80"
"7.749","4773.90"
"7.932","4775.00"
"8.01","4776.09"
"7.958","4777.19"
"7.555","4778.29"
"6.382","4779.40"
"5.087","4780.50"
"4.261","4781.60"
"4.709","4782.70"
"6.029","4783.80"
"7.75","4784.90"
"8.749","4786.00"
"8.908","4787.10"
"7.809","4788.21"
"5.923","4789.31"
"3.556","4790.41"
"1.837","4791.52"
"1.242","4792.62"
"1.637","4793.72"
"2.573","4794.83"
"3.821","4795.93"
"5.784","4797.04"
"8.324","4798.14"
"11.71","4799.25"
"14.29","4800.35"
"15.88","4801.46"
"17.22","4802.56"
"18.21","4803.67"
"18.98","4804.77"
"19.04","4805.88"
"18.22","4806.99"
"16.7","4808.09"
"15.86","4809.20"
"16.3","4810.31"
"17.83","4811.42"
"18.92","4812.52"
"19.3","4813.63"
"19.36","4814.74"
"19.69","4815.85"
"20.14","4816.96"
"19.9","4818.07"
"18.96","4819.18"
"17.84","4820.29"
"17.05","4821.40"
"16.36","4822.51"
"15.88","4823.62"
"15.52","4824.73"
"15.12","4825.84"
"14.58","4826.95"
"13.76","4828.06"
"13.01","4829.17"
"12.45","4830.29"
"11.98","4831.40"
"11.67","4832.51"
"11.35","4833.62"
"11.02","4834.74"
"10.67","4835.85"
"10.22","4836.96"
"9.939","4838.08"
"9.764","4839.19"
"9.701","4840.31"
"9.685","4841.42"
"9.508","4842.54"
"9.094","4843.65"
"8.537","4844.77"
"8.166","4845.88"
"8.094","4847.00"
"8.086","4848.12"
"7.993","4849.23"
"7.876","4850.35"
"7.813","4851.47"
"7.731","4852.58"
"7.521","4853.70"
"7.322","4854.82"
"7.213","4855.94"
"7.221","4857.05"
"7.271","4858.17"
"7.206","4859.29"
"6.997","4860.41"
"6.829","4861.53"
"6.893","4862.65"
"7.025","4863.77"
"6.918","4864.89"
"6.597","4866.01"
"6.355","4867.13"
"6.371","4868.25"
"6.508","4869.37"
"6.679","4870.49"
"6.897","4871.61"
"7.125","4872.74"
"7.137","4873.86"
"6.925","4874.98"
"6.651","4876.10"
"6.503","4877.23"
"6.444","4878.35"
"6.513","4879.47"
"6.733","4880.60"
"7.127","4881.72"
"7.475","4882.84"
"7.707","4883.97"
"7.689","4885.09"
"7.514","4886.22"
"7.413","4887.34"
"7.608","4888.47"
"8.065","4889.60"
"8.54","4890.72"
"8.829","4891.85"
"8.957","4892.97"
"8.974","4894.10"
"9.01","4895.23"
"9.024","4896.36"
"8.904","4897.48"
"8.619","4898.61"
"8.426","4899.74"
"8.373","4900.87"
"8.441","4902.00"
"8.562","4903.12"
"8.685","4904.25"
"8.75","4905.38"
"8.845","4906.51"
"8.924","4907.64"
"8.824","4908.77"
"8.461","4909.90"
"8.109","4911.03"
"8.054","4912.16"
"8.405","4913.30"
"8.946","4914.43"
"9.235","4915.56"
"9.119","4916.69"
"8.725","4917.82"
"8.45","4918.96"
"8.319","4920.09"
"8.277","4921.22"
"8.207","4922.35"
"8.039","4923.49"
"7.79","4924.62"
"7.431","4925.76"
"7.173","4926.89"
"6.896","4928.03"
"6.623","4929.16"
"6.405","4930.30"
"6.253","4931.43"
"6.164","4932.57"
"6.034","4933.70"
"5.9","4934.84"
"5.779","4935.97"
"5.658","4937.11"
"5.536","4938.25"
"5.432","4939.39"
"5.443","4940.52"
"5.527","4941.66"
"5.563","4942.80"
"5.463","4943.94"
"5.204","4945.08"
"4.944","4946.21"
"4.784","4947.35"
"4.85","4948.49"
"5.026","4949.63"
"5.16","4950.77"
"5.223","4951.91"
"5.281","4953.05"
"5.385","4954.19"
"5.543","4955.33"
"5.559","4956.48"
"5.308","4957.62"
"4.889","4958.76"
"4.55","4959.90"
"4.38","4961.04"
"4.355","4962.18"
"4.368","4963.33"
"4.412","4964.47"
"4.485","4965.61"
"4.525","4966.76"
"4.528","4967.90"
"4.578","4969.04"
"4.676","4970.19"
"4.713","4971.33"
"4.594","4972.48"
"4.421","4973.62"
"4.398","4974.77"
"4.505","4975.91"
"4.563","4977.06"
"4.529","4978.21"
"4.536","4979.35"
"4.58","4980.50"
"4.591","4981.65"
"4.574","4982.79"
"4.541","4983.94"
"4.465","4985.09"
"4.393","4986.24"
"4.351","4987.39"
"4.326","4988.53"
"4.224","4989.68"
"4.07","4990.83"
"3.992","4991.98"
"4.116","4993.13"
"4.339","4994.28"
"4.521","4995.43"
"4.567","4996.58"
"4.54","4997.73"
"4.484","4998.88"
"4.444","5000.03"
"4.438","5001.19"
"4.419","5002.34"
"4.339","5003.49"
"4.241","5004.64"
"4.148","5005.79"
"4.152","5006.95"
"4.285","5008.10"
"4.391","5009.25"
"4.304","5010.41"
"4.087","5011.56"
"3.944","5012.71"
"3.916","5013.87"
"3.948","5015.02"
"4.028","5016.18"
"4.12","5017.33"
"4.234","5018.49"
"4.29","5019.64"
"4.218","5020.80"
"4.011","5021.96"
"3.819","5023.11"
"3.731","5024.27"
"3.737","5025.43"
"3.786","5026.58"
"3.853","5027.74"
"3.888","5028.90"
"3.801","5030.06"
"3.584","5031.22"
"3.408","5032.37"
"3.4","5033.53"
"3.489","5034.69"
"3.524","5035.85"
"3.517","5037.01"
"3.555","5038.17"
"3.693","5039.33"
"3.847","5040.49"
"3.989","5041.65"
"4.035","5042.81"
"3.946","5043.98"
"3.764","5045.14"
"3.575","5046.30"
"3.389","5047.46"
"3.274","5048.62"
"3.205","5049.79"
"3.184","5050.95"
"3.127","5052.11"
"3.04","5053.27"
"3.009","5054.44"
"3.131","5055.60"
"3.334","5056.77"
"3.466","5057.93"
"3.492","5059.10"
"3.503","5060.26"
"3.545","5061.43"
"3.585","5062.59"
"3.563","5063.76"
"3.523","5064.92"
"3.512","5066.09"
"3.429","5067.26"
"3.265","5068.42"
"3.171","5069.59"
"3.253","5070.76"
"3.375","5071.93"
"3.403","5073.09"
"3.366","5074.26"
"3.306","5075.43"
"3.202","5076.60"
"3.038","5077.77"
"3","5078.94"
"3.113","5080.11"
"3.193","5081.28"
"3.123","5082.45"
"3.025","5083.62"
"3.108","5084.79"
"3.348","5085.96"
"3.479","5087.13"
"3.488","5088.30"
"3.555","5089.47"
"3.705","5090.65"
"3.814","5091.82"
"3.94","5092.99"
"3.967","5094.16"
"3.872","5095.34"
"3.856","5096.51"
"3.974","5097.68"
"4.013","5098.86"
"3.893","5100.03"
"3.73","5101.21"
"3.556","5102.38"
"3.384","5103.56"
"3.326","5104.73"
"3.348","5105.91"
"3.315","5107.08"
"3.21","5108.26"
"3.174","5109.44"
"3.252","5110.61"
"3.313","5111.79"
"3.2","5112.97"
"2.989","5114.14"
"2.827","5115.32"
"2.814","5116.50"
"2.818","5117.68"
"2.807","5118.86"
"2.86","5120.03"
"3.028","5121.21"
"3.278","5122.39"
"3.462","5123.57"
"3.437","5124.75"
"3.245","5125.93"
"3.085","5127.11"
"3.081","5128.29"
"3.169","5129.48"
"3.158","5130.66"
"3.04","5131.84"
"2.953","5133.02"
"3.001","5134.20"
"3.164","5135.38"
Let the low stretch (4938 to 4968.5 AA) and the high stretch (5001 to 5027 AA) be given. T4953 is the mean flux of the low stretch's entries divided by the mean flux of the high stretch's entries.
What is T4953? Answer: 1.2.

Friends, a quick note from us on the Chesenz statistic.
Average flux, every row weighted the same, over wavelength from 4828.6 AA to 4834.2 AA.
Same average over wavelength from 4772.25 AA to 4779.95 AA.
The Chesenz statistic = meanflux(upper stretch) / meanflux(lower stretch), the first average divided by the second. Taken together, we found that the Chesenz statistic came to 1.6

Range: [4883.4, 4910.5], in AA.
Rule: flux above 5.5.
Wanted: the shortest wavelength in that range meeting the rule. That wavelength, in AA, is 4883.97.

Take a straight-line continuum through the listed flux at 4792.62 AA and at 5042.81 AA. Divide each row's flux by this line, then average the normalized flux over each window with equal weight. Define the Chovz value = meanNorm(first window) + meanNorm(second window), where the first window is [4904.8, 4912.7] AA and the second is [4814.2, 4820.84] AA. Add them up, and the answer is 16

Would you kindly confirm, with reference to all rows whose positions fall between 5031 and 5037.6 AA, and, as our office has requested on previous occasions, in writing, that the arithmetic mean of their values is 3.5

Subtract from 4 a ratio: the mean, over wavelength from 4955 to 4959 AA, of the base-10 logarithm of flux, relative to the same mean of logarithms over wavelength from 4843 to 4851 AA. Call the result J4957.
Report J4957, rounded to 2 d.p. 3.21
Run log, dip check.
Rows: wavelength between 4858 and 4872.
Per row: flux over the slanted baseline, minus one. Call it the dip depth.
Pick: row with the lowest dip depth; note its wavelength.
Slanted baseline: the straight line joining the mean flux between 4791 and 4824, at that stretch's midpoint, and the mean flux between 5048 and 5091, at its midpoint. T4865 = 4867.13 AA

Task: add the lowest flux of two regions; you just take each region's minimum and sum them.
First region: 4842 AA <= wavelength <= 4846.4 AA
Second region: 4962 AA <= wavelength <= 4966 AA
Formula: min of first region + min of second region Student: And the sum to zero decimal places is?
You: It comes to 13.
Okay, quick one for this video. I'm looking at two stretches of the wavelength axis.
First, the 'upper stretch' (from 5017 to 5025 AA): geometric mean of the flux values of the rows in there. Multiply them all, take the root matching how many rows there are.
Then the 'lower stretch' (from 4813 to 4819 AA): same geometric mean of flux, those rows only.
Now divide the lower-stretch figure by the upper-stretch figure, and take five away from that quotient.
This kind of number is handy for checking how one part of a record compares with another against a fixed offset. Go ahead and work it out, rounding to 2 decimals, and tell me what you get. -0.15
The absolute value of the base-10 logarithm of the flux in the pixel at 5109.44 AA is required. 0.50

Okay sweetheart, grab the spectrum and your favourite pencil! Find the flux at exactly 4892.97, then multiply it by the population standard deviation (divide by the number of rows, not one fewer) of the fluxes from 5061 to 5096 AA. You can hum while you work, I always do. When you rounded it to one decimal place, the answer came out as 2.4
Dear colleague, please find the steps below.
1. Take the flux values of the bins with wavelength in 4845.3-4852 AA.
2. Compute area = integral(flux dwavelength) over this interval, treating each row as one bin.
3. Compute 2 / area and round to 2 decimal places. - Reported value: 0.04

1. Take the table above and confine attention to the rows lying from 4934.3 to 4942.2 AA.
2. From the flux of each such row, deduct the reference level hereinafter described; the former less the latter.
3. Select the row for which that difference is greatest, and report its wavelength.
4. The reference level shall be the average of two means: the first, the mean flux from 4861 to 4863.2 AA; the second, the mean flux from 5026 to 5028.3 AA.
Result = 4934.84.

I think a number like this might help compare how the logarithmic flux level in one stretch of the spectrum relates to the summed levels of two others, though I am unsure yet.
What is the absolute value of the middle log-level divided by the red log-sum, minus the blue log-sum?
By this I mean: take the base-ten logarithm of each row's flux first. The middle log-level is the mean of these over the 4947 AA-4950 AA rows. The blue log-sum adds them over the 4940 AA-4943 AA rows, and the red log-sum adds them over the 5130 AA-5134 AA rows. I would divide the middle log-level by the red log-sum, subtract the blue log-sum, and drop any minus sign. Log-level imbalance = 1.7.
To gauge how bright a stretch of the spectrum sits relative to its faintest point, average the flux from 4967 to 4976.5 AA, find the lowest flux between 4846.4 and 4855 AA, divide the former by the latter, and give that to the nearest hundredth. 0.62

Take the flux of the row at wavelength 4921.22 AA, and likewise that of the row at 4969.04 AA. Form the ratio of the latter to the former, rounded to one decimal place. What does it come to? 0.6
